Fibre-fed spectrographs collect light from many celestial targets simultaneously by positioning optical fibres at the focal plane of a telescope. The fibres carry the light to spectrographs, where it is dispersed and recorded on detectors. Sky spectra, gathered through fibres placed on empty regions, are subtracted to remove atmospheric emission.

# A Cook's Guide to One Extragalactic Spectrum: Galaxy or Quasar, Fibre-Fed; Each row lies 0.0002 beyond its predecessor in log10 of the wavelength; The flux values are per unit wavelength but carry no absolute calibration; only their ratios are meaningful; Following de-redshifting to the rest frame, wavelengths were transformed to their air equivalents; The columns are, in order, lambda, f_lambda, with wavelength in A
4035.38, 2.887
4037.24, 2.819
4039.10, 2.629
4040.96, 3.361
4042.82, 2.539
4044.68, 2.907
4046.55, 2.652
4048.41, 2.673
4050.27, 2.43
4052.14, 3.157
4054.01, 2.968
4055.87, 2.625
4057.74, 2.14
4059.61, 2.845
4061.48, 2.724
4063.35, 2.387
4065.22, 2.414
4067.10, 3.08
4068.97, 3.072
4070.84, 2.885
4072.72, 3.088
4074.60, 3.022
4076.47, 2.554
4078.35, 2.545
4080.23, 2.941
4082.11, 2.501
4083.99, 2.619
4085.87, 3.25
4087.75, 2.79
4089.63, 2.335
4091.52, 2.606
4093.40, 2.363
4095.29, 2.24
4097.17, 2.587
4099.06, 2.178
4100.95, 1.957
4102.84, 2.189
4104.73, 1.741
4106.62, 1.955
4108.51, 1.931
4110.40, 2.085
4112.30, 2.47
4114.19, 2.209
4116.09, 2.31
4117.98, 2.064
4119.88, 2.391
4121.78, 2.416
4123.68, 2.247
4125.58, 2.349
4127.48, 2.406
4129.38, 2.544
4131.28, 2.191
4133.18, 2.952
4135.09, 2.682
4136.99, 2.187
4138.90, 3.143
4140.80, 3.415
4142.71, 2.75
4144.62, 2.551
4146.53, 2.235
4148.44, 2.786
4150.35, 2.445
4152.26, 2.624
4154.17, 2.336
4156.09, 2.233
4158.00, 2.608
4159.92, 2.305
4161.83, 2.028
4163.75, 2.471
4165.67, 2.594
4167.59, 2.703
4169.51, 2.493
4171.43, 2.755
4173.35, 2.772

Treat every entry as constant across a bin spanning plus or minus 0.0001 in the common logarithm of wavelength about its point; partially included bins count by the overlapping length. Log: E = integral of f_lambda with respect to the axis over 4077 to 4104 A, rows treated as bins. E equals 68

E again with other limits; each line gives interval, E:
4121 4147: 67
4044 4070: 71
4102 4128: 57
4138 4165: 69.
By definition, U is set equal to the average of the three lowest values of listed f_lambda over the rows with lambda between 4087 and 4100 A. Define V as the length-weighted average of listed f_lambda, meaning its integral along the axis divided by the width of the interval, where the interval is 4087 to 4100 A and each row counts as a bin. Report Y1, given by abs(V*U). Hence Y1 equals 5.5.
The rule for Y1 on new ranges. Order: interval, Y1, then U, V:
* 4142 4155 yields 5.9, 2.34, 2.53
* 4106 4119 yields 4.3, 1.98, 2.15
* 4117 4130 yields 5.2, 2.22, 2.34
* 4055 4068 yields 6.0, 2.31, 2.60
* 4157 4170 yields 5.6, 2.27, 2.46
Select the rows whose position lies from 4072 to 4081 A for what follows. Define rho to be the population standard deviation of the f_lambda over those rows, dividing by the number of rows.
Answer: 0.234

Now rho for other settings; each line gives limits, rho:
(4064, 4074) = 0.258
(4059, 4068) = 0.263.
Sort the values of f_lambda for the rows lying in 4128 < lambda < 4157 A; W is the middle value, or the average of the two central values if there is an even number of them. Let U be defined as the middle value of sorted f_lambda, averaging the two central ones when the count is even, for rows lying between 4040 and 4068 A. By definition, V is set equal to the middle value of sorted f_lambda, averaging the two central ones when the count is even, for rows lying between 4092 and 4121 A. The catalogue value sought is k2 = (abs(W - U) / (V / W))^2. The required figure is 0.02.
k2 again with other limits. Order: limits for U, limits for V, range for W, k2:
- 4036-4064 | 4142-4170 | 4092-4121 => 0.18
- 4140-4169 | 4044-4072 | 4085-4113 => 0.07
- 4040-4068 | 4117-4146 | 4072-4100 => 0.01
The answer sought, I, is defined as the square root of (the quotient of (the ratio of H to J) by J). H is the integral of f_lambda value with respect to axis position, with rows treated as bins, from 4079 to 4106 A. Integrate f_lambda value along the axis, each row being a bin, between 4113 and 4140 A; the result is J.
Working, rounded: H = 66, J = 66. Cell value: 0.123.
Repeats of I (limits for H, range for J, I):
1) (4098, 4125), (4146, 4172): 0.119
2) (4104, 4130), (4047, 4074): 0.102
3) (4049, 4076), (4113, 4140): 0.131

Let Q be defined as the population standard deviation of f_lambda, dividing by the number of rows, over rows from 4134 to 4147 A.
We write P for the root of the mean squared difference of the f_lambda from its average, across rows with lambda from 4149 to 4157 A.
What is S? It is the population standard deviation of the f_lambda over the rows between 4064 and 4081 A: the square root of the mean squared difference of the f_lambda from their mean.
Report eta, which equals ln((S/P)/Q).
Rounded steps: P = 0.14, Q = 0.42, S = 0.25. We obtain 1.43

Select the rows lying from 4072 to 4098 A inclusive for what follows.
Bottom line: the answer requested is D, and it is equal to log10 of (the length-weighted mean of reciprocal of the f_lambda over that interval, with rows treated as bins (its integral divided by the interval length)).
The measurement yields -0.42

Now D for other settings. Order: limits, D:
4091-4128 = -0.34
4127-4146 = -0.42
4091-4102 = -0.36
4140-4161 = -0.40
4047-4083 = -0.43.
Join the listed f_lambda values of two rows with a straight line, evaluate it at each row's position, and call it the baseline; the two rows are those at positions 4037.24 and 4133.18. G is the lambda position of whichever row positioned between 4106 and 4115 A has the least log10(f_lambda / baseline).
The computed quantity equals 4108.51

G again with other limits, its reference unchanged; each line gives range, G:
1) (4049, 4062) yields 4057.74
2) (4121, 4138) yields 4136.99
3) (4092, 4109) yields 4104.73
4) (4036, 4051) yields 4050.27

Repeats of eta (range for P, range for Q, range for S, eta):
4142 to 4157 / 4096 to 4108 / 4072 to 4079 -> 1.55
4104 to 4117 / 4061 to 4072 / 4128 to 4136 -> 1.44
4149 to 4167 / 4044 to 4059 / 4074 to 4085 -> 1.29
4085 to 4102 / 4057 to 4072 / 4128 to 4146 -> 1.20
